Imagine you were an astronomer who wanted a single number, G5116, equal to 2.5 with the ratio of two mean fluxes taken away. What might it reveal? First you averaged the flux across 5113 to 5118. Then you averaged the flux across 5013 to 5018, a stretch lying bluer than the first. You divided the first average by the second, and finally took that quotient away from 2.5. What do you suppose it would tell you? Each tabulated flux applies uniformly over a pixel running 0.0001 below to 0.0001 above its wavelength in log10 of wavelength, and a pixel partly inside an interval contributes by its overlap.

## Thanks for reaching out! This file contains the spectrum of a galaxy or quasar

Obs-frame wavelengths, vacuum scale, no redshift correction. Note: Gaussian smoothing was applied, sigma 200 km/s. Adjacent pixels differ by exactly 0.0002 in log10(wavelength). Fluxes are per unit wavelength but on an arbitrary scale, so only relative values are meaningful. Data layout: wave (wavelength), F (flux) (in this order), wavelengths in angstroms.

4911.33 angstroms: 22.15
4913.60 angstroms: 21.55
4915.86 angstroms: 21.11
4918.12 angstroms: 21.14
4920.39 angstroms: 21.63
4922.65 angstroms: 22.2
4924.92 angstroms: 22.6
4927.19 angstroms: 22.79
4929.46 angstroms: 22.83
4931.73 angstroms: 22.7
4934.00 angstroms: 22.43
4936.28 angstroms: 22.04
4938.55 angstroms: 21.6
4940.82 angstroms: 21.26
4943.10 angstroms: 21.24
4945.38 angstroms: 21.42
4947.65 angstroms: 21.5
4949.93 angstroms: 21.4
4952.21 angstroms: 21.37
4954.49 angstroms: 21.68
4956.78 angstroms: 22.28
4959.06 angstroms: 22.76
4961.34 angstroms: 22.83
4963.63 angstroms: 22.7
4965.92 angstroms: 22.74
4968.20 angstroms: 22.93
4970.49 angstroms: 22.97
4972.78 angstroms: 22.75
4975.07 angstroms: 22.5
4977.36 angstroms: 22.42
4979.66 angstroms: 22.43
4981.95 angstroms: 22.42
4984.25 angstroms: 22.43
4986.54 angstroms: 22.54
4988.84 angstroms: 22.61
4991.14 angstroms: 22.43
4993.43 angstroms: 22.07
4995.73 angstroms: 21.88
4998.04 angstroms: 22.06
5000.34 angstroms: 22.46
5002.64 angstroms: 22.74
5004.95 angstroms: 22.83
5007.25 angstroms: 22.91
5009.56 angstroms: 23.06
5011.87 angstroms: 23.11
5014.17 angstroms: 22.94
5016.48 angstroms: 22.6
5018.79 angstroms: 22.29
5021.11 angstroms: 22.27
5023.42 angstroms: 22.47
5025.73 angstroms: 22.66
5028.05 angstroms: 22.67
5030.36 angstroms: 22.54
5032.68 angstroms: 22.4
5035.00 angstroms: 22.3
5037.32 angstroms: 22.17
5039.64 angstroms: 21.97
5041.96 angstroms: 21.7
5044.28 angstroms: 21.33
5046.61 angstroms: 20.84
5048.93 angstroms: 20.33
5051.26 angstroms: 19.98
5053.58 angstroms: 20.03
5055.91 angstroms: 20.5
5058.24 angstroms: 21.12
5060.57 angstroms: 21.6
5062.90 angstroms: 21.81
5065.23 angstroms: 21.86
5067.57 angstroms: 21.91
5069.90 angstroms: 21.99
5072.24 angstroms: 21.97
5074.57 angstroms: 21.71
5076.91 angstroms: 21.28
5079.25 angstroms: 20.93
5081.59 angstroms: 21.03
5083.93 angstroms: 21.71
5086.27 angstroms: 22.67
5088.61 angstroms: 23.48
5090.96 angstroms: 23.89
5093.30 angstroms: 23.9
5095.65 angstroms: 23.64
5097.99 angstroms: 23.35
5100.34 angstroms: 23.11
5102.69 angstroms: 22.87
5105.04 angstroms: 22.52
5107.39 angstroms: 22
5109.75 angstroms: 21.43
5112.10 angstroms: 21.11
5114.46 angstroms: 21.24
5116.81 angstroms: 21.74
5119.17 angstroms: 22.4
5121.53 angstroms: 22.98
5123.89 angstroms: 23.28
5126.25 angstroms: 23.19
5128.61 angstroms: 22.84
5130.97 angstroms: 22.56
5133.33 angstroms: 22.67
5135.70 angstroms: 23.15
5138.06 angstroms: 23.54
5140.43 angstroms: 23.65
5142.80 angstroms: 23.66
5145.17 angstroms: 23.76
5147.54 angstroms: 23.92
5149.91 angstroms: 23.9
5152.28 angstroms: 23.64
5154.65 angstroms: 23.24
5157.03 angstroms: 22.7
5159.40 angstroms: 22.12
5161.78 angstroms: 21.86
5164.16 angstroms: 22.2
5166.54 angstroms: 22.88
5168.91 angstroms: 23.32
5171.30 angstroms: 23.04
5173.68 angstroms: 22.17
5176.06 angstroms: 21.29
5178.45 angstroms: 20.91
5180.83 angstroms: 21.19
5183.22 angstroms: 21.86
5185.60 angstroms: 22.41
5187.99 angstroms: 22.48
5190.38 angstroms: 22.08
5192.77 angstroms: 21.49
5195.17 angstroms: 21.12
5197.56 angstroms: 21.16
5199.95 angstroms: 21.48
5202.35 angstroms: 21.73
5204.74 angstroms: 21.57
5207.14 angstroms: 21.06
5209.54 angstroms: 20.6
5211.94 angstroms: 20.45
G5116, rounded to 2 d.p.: 1.56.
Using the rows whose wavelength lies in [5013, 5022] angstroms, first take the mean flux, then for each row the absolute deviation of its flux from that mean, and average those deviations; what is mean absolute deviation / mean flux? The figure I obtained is 0.011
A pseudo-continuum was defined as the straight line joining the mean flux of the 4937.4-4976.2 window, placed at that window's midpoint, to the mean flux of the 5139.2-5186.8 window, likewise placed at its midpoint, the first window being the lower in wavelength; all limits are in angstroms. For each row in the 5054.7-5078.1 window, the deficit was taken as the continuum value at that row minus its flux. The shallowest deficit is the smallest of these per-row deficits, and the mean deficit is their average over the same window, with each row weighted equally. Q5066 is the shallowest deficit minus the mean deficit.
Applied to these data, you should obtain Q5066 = -0.41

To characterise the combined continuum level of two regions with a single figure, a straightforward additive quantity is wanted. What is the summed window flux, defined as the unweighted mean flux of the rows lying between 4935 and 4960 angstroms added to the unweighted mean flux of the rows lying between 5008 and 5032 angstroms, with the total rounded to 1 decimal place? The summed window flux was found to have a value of 44.3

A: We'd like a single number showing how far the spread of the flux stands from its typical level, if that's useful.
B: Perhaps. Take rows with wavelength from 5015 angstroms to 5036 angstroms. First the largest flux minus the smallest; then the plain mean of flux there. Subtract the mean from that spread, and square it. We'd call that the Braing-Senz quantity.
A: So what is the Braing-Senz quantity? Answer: 487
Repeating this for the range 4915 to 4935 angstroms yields 418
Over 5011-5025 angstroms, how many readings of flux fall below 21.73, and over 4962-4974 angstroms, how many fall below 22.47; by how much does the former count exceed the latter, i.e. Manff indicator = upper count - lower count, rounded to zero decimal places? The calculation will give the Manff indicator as 0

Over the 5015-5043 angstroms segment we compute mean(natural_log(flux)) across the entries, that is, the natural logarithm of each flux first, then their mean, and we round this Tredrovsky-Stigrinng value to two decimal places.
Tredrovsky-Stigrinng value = 3.11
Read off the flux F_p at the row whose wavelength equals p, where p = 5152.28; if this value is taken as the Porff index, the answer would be 23.64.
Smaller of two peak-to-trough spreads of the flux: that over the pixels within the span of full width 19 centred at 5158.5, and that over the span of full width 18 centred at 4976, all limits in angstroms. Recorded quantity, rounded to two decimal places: 0.55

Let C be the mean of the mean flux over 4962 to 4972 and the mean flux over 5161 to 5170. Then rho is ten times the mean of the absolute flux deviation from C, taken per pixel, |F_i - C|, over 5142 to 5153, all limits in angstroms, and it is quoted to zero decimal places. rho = 11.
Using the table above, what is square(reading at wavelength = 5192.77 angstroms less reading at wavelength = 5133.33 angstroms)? 1.4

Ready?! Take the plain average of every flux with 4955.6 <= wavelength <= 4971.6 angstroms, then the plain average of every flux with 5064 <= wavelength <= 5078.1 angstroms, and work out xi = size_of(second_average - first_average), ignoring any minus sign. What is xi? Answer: 1.0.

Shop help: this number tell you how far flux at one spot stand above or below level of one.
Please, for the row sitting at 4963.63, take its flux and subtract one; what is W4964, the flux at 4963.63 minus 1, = 21.7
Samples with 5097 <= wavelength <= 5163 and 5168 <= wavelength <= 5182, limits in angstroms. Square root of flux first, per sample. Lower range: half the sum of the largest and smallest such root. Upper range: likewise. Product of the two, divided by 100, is 0.223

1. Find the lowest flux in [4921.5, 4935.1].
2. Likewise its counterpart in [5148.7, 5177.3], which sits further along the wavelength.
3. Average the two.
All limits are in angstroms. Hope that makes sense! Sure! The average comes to 21.7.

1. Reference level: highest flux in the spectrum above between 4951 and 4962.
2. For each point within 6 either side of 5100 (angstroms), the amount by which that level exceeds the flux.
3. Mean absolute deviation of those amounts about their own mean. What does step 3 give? 0.32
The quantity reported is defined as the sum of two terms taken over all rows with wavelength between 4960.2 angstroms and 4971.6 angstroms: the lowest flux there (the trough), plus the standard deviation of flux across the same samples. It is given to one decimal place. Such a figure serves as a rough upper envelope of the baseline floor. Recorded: 22.8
